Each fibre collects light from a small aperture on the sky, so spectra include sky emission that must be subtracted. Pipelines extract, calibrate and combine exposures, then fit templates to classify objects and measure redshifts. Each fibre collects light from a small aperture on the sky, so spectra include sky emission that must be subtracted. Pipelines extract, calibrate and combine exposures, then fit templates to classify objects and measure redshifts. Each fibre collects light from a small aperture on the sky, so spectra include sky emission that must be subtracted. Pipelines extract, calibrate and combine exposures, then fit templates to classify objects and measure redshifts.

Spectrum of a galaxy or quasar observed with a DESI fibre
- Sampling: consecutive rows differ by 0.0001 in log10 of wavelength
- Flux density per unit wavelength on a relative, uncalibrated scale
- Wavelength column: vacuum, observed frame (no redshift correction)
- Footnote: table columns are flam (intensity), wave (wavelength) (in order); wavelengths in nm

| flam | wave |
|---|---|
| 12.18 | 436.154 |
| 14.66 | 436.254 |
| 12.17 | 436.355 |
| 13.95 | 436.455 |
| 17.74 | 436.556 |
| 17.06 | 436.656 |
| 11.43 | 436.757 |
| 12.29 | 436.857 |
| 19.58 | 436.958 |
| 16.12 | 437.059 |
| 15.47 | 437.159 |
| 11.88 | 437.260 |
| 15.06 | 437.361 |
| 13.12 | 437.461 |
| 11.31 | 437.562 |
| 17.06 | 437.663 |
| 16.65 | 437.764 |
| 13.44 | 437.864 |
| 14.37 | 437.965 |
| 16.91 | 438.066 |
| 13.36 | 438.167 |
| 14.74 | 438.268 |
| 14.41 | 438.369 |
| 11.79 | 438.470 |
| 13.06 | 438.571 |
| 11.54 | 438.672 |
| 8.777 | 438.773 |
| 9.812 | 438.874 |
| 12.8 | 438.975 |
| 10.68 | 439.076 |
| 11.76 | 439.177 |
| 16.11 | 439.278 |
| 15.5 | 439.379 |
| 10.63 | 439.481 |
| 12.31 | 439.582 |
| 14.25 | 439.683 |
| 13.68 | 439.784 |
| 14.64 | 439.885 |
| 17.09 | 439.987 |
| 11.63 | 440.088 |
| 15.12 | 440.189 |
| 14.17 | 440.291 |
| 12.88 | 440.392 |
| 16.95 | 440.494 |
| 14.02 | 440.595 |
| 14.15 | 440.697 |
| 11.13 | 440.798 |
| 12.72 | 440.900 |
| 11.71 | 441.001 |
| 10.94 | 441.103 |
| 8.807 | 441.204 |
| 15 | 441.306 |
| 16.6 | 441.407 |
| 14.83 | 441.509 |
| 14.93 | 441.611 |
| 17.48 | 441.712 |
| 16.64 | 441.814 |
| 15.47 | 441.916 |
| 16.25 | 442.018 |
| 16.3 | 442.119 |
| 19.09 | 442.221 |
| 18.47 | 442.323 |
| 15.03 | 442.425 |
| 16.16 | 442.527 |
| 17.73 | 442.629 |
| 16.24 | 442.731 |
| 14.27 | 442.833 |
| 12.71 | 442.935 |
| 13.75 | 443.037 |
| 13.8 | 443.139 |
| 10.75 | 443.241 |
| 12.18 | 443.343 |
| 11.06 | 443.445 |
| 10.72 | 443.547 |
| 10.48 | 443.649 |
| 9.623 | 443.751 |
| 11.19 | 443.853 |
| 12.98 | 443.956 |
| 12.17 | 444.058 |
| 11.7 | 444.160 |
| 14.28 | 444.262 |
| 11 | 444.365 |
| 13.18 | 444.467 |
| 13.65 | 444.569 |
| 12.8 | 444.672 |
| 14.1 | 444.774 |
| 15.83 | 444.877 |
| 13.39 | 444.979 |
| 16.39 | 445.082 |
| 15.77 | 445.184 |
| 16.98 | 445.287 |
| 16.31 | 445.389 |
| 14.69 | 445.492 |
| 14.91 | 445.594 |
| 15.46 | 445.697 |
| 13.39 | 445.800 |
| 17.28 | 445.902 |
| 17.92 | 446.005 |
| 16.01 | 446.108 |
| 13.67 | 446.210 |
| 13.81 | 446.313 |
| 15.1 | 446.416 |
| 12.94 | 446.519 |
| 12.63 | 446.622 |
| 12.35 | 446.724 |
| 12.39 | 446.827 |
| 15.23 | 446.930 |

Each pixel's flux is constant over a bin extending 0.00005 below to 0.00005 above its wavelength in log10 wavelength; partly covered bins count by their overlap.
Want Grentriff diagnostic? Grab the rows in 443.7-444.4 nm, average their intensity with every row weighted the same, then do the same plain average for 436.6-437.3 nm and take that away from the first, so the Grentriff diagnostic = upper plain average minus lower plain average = -3.0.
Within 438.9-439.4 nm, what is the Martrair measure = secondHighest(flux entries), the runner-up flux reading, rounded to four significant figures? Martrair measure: 15.50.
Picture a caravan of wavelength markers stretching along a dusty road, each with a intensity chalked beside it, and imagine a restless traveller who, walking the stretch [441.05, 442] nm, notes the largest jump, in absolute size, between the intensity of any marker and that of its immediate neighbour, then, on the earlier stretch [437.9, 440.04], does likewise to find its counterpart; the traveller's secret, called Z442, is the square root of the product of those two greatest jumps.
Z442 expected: 5.5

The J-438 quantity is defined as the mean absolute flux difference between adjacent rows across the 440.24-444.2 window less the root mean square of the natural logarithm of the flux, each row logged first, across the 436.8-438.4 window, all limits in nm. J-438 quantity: -1.12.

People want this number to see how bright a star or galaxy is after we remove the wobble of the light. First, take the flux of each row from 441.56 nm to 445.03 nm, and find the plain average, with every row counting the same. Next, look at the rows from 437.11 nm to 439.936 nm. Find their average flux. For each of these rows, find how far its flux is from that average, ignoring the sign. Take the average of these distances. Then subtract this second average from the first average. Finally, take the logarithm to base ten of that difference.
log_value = 1.09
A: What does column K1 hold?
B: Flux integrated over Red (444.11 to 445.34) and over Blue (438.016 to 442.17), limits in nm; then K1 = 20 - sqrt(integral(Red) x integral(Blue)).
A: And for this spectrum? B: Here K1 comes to -11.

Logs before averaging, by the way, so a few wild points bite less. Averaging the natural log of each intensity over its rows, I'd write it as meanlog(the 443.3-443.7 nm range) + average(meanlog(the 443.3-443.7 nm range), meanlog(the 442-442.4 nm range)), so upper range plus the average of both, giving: 5.04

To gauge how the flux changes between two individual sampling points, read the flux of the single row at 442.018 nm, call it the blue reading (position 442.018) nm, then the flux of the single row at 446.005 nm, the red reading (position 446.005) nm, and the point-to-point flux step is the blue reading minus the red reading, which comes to -1.7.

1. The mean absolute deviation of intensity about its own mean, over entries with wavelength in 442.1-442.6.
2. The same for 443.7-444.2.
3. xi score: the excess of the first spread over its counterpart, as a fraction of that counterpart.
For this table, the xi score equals 0.6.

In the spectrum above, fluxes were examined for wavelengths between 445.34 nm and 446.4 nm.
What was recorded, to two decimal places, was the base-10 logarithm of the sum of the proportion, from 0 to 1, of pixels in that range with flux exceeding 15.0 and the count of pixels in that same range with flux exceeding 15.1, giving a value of 0.74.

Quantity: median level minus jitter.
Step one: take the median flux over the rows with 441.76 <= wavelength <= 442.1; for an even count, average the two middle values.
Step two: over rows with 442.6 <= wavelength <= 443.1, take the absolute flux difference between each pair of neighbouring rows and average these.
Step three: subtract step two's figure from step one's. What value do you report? 14.7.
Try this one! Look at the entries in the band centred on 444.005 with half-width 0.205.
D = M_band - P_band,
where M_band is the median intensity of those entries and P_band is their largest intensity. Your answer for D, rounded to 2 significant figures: -1.0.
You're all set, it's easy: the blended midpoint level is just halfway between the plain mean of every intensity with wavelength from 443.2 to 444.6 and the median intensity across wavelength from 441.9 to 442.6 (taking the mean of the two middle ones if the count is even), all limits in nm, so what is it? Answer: 14.0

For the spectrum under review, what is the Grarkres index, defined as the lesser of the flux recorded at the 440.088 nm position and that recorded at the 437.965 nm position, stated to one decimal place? 11.6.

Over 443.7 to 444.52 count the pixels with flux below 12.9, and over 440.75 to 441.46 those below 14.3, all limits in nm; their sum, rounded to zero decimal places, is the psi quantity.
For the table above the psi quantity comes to 10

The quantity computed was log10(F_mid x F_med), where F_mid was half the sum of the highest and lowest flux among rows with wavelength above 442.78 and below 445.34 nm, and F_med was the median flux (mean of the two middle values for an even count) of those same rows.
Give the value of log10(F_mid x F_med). 2.24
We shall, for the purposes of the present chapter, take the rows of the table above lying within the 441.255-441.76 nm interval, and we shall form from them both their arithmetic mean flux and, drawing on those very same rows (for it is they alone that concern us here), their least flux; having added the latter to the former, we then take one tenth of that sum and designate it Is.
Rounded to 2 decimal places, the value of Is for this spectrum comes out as 3.06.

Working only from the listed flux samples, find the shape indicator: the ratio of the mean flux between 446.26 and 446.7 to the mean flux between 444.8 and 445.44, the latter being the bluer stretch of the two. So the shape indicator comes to 0.86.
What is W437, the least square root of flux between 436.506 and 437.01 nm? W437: 3.38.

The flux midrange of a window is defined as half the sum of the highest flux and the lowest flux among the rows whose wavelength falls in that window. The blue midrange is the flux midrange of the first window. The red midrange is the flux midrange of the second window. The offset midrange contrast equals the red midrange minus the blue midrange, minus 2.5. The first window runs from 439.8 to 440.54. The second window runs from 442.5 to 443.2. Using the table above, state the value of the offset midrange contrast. -1.6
